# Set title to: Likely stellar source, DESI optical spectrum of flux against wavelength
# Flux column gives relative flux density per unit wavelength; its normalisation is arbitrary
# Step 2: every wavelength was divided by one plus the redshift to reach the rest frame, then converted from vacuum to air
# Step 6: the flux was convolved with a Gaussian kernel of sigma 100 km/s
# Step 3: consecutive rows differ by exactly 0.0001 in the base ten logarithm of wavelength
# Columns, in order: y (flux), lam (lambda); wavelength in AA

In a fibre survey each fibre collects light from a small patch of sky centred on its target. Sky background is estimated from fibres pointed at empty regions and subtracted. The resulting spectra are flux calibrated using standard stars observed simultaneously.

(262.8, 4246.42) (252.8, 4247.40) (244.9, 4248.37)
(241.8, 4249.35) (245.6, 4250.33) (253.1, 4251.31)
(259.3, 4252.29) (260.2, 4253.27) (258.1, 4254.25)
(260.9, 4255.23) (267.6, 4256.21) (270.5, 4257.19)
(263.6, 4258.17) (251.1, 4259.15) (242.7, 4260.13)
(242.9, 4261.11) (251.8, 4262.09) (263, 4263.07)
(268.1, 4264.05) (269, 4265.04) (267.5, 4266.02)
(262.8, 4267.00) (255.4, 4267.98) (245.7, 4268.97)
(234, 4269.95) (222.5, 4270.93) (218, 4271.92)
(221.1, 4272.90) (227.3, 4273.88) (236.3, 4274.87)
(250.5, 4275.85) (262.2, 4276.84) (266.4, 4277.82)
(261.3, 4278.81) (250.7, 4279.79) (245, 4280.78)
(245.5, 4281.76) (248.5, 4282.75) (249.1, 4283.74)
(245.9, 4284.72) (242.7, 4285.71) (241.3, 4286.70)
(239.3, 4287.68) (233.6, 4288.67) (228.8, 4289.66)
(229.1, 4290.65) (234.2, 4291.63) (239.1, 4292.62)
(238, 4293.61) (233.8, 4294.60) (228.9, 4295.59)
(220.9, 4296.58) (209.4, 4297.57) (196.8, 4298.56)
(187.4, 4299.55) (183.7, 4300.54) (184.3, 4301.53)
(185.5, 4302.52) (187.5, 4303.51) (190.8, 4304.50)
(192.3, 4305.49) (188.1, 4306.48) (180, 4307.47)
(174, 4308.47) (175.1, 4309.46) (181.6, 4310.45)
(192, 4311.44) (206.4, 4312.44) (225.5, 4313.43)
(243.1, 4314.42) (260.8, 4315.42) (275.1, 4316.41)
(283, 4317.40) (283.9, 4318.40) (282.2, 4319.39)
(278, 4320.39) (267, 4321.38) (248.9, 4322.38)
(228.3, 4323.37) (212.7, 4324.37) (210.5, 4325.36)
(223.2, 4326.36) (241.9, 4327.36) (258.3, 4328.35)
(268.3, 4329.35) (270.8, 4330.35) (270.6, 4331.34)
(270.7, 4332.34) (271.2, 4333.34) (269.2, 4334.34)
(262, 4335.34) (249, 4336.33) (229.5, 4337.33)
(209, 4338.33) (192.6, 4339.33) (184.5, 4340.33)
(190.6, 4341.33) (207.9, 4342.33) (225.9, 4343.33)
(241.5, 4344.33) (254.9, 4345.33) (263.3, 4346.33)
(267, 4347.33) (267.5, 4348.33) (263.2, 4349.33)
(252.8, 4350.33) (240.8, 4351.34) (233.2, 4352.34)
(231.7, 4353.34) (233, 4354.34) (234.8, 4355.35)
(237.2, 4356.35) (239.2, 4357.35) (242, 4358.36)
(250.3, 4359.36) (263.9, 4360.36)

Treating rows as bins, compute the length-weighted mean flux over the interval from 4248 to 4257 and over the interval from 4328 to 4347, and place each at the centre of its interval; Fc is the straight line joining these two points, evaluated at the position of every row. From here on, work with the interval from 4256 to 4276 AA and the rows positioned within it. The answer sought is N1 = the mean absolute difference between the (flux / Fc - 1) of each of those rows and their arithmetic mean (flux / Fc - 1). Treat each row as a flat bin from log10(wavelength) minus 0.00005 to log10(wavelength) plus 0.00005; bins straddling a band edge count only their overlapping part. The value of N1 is 0.055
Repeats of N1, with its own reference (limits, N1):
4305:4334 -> 0.140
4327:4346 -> 0.104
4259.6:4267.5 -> 0.039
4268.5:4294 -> 0.038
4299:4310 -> 0.018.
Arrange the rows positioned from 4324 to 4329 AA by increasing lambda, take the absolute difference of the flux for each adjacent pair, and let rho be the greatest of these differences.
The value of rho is 18.7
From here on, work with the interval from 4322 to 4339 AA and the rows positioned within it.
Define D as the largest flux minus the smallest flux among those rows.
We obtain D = 62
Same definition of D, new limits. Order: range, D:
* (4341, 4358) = 77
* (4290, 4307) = 55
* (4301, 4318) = 109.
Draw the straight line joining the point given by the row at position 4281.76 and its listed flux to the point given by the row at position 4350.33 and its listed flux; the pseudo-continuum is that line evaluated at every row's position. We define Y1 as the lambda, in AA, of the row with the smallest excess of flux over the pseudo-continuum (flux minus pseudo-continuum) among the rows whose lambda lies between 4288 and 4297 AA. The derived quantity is 4296.58 AA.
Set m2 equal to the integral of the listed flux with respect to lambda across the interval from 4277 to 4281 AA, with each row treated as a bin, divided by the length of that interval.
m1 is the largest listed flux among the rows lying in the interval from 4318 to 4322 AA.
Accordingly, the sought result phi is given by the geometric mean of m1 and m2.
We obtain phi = 270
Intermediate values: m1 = 283.9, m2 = 257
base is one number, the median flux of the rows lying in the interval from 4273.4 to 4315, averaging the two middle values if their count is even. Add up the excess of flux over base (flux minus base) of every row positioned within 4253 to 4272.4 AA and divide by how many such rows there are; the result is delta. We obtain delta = 25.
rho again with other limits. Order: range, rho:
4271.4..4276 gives 14.2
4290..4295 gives 5.1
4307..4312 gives 10.4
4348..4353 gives 12.0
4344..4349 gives 13.4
